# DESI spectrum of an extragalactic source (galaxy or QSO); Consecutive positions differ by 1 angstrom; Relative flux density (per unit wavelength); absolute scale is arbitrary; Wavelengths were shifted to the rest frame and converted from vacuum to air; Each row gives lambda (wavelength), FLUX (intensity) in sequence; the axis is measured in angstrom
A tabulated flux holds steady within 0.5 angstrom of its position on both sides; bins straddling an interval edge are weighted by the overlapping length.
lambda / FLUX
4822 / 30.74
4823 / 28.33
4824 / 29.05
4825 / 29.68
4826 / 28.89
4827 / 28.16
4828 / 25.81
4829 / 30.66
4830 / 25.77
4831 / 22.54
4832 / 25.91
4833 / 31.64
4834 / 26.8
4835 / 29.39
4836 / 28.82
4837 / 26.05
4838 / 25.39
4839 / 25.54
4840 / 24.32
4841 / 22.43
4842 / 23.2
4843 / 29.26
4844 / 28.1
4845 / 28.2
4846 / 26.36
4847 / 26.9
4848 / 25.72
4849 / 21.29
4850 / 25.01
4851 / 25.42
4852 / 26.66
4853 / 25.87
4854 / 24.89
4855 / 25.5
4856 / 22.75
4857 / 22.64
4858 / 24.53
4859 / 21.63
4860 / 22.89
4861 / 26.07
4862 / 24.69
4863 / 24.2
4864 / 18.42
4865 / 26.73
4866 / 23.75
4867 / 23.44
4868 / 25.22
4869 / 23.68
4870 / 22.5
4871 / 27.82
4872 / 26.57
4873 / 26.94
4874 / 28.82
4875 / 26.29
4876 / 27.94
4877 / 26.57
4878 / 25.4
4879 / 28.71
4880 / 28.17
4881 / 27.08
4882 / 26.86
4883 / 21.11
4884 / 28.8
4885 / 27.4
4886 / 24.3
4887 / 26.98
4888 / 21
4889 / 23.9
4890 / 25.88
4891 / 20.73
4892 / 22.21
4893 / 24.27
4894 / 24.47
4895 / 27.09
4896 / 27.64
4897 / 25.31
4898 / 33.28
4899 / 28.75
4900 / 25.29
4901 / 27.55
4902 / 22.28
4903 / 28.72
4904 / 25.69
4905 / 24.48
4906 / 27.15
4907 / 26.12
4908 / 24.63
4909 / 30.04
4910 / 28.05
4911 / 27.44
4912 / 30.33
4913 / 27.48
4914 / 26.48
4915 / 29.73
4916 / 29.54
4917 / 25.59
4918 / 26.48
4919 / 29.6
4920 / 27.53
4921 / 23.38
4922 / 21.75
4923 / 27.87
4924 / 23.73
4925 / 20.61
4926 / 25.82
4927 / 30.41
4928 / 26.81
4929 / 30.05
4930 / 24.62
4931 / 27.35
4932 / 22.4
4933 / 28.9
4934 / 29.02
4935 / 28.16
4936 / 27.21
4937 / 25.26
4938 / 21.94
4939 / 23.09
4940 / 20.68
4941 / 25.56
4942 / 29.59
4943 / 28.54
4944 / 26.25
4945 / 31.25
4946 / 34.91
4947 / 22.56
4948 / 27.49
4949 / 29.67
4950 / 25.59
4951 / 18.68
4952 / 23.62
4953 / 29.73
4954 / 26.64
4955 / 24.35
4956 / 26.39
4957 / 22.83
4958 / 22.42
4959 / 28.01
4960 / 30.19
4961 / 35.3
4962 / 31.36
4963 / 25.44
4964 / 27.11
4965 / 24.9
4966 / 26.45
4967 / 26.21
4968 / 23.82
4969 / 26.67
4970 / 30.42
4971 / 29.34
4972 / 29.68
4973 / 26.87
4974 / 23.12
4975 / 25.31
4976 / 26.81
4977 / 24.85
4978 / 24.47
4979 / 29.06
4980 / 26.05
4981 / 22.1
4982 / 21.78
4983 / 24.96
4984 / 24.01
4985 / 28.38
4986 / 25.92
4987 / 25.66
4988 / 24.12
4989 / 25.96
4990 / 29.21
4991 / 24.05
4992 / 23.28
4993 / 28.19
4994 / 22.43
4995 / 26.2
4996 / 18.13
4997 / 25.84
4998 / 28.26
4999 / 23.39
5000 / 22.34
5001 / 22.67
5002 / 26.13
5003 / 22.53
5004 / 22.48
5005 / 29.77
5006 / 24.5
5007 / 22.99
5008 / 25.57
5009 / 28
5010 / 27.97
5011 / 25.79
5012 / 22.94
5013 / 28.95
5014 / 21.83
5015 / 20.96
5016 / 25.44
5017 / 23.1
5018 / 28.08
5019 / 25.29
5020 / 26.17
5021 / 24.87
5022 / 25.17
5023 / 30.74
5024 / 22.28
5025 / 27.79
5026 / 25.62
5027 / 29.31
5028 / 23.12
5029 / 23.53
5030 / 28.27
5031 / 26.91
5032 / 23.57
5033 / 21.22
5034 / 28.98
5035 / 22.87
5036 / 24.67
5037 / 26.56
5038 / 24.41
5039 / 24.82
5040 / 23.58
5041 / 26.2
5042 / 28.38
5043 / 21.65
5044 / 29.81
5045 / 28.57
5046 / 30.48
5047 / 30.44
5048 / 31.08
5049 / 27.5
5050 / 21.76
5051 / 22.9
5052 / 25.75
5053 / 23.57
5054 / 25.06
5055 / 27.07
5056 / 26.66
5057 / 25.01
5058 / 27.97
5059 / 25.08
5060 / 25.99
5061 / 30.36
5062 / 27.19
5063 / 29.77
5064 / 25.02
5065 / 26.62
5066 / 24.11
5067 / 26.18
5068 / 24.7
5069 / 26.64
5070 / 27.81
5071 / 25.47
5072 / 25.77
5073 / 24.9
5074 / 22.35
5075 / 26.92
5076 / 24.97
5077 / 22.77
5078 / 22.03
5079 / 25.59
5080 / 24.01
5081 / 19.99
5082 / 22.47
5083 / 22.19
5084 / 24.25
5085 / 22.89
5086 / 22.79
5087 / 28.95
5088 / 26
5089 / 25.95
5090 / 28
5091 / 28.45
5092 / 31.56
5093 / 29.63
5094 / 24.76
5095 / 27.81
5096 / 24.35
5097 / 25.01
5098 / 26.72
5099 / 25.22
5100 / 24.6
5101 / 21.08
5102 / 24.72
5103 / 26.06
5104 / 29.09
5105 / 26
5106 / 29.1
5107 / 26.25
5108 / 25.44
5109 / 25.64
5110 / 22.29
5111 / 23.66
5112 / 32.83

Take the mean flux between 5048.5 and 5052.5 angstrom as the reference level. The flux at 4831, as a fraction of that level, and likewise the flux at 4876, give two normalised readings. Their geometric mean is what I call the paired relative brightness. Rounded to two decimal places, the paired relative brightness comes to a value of 1.03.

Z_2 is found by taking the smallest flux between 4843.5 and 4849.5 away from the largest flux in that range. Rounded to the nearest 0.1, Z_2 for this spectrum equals 6.9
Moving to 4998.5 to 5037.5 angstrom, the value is 9.8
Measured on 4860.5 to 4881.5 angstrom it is 10.4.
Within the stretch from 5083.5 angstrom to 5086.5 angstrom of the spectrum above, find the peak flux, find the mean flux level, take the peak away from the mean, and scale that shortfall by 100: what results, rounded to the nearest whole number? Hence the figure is -94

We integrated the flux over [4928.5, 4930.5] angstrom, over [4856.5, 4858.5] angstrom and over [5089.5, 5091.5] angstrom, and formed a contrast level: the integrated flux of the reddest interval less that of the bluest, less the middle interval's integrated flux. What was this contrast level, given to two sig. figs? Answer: -45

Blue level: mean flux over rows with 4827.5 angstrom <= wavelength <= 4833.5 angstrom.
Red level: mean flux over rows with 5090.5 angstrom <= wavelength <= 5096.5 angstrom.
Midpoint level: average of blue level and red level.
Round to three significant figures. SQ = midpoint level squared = 751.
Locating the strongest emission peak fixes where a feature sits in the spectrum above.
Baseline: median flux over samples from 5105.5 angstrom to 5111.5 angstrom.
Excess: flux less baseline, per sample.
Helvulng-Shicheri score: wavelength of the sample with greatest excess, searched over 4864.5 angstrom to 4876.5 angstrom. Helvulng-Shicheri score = 4874 angstrom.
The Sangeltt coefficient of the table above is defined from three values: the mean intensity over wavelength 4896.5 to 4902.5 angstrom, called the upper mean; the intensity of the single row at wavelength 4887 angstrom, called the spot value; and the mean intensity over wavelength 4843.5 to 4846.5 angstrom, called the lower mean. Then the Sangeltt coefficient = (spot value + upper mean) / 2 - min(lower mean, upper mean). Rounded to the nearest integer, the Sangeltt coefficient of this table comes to 0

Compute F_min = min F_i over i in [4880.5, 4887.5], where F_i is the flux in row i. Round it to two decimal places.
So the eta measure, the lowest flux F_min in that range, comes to 21.11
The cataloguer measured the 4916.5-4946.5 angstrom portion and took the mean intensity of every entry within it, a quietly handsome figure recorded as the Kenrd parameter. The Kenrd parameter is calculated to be 26.5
